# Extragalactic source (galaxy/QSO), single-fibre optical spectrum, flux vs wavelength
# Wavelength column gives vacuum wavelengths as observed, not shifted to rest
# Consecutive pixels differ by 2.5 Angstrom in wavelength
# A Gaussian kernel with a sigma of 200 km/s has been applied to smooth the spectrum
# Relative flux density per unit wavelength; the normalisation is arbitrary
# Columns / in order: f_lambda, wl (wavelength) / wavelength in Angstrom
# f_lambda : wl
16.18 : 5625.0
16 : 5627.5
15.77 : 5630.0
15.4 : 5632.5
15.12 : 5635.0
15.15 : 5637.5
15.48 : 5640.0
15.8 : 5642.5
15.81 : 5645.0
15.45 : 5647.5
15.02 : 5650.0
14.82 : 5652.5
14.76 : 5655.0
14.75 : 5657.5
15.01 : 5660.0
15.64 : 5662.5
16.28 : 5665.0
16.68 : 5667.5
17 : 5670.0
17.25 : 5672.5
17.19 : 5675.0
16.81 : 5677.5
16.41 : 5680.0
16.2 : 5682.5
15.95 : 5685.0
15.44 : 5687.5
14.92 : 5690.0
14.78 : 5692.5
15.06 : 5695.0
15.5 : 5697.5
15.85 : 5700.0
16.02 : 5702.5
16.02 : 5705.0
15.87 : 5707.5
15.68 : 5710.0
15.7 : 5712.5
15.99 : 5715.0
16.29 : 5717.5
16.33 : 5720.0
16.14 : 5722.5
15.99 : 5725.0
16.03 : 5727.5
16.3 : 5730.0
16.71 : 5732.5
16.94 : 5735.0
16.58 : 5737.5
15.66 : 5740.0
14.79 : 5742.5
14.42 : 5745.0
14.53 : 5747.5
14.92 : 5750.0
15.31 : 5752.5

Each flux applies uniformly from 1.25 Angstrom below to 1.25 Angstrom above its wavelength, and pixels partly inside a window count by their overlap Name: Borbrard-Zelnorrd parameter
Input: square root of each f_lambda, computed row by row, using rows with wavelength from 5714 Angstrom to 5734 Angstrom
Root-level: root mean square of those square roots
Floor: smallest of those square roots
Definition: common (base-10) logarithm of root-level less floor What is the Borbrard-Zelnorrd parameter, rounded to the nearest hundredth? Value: -1.54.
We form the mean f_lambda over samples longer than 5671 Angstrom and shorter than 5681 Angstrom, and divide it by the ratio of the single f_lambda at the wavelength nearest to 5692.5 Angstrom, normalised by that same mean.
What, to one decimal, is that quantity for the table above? 19.4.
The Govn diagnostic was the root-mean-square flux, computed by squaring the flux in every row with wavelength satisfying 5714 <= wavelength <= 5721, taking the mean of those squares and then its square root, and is 16.2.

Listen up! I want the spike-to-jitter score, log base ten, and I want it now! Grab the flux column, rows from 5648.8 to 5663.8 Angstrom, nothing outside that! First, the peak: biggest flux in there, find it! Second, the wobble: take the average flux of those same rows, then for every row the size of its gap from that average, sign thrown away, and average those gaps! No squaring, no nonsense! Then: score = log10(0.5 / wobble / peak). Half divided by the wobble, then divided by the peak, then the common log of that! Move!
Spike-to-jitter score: -0.8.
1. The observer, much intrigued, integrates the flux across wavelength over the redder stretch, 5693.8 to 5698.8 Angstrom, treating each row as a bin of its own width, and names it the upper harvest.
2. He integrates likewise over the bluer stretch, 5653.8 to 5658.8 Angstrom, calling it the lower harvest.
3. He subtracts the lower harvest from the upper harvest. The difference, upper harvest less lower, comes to 3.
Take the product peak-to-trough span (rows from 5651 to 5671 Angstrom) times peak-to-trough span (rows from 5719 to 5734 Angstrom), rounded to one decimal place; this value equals 1.6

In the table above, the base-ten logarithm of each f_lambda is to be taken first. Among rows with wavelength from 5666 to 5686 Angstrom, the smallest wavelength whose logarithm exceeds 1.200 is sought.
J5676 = 5667.5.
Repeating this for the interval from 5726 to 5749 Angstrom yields 5727.5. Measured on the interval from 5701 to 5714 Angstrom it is 5702.5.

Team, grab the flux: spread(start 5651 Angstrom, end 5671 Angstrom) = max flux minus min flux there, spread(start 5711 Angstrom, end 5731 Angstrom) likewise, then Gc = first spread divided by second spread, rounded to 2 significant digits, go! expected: 3.6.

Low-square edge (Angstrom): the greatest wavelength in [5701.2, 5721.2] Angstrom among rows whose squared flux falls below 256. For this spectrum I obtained 5715.0 Angstrom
